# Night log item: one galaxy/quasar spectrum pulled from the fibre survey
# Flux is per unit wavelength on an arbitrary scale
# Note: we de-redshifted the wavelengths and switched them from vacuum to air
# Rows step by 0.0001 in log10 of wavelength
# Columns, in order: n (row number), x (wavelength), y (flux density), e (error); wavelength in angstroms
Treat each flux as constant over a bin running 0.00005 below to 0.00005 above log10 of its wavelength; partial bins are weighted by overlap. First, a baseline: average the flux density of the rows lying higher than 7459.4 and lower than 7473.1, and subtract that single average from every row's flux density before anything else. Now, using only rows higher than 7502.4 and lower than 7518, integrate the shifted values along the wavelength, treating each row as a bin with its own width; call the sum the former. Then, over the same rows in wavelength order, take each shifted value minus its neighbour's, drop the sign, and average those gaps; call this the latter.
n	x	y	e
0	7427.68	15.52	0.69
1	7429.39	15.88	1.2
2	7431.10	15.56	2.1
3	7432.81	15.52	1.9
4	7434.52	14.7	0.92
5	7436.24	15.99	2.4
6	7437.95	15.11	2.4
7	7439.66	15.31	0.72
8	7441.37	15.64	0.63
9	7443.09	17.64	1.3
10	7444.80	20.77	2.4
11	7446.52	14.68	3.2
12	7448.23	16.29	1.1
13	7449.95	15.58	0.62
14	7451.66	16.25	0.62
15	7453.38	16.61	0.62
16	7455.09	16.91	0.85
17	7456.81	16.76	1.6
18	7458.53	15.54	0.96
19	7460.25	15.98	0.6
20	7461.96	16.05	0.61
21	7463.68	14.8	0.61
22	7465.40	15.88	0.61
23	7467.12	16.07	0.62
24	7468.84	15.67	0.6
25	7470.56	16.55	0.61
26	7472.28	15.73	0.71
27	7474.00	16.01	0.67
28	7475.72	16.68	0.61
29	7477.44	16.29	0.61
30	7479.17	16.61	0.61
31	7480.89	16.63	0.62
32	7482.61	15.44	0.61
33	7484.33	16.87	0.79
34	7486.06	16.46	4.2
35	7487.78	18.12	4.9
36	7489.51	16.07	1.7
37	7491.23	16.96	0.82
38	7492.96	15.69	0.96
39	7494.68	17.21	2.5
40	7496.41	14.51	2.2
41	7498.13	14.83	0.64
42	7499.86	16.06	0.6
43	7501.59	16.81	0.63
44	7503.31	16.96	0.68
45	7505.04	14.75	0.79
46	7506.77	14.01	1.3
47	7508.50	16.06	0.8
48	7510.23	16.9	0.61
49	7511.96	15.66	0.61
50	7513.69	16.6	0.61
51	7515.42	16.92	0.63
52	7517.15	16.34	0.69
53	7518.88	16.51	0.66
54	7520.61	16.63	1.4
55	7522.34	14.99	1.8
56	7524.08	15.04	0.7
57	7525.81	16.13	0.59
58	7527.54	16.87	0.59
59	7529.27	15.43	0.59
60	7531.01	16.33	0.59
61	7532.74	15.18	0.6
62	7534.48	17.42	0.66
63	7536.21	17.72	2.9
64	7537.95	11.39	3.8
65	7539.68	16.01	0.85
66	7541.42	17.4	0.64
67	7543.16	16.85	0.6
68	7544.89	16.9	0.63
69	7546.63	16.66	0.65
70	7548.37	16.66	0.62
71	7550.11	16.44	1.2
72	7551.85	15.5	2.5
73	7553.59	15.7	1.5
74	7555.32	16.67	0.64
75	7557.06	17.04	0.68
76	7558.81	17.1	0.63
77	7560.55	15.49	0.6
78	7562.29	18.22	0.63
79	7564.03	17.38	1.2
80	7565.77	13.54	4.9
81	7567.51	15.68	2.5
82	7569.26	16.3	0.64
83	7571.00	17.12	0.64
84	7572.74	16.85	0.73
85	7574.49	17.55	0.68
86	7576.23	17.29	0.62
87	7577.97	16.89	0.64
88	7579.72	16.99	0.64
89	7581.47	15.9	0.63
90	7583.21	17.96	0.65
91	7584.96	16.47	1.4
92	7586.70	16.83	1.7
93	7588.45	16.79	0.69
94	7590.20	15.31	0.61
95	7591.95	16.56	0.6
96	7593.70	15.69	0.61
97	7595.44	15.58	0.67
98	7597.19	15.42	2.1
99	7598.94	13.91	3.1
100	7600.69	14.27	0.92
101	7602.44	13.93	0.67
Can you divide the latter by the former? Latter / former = 0.40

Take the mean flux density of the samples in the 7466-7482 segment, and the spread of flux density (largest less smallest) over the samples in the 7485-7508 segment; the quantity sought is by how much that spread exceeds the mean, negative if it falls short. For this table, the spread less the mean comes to -12.1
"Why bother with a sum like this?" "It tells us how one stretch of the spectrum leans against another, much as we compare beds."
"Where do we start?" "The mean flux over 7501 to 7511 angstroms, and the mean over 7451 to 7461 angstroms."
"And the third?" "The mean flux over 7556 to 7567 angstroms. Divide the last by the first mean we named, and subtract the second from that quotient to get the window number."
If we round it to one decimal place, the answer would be -15.3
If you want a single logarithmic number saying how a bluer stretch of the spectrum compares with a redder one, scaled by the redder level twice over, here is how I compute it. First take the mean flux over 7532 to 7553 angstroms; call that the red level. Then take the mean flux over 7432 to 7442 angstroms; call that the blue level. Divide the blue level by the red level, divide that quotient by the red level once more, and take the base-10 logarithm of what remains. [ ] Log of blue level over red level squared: -1.231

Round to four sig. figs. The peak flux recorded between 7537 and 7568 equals 18.22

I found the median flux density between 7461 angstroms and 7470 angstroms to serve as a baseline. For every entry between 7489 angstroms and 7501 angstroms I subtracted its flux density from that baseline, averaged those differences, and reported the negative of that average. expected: 0.0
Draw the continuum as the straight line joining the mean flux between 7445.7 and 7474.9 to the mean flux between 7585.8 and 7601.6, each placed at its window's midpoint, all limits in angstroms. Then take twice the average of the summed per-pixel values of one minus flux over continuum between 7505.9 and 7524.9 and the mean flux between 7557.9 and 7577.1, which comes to 16.5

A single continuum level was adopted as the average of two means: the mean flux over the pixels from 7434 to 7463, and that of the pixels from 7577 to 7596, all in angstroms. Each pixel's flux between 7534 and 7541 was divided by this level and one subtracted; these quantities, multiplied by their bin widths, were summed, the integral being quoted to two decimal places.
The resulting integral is -0.30 angstroms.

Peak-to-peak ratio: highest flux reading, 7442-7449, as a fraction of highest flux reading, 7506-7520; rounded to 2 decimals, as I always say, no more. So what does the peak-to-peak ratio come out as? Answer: 1.23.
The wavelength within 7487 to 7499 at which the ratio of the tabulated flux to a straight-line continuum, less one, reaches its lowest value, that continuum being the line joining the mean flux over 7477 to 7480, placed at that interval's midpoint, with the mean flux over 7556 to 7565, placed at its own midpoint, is 7496.41 angstroms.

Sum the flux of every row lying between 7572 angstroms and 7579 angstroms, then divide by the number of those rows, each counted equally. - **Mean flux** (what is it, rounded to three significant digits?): 17.1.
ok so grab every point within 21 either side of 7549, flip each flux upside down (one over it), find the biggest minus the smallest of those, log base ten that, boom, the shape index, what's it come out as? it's -1.5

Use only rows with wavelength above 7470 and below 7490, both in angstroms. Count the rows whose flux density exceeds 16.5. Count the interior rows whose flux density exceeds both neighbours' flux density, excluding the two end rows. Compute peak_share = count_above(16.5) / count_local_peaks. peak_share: 1.50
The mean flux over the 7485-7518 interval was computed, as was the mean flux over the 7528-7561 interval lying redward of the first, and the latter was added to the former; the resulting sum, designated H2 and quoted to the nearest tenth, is 32.4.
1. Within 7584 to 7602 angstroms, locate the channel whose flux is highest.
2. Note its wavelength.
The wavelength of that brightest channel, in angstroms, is 7586.70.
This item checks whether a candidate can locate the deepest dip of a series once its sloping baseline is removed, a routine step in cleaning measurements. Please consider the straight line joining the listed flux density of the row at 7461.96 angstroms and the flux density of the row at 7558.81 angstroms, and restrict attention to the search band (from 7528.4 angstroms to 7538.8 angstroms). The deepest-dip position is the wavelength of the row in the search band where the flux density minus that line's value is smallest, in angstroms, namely 7537.95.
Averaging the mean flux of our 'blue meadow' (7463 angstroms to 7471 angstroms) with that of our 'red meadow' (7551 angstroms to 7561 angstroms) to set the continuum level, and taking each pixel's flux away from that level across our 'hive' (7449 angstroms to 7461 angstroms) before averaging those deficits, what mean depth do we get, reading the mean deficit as -0.21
